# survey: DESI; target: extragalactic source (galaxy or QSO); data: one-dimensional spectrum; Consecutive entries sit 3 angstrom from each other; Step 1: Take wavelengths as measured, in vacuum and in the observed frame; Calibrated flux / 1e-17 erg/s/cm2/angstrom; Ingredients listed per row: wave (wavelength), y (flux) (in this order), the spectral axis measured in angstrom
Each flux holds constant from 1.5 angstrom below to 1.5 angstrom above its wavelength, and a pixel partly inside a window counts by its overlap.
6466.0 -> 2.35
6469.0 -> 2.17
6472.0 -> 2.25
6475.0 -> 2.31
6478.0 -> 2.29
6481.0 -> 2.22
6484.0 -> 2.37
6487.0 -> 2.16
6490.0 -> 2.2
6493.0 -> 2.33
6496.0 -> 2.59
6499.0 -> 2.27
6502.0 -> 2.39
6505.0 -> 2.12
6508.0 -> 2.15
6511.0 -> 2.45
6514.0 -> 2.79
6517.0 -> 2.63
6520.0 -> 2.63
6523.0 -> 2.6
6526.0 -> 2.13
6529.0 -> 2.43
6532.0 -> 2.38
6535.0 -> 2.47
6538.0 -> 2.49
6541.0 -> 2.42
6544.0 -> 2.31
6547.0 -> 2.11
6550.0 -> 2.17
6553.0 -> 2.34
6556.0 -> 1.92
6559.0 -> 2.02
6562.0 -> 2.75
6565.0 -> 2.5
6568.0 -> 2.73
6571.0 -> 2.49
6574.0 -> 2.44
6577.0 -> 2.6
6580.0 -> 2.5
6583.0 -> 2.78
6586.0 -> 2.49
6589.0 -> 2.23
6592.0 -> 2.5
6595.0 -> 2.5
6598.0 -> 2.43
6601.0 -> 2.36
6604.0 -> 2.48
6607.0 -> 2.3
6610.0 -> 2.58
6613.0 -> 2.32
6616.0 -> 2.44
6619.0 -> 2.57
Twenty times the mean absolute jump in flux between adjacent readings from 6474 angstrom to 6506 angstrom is 3.18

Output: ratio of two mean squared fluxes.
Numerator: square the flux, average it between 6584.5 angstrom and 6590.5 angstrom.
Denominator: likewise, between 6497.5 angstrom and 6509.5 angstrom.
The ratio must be 1.12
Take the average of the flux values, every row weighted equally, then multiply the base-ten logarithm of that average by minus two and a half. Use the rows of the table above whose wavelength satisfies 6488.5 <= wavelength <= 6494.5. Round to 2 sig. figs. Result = -0.89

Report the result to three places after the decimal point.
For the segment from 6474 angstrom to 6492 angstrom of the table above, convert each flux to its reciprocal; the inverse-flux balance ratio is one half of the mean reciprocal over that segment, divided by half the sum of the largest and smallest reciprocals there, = 0.501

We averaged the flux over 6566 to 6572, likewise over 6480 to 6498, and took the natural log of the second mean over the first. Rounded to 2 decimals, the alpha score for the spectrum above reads -0.12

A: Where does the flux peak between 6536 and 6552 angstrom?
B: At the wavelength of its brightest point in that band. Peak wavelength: 6538.0 angstrom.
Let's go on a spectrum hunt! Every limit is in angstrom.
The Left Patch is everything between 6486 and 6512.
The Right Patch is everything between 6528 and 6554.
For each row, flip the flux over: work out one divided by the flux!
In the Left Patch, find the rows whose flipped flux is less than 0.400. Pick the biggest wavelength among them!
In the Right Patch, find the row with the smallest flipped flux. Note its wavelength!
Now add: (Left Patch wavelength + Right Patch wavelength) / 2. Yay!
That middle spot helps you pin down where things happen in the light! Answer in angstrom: 6517.0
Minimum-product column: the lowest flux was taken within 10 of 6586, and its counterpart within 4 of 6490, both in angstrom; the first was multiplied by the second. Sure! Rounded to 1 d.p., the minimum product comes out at 4.8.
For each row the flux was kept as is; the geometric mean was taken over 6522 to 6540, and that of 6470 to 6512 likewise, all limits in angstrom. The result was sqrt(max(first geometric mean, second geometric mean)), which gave 1.55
